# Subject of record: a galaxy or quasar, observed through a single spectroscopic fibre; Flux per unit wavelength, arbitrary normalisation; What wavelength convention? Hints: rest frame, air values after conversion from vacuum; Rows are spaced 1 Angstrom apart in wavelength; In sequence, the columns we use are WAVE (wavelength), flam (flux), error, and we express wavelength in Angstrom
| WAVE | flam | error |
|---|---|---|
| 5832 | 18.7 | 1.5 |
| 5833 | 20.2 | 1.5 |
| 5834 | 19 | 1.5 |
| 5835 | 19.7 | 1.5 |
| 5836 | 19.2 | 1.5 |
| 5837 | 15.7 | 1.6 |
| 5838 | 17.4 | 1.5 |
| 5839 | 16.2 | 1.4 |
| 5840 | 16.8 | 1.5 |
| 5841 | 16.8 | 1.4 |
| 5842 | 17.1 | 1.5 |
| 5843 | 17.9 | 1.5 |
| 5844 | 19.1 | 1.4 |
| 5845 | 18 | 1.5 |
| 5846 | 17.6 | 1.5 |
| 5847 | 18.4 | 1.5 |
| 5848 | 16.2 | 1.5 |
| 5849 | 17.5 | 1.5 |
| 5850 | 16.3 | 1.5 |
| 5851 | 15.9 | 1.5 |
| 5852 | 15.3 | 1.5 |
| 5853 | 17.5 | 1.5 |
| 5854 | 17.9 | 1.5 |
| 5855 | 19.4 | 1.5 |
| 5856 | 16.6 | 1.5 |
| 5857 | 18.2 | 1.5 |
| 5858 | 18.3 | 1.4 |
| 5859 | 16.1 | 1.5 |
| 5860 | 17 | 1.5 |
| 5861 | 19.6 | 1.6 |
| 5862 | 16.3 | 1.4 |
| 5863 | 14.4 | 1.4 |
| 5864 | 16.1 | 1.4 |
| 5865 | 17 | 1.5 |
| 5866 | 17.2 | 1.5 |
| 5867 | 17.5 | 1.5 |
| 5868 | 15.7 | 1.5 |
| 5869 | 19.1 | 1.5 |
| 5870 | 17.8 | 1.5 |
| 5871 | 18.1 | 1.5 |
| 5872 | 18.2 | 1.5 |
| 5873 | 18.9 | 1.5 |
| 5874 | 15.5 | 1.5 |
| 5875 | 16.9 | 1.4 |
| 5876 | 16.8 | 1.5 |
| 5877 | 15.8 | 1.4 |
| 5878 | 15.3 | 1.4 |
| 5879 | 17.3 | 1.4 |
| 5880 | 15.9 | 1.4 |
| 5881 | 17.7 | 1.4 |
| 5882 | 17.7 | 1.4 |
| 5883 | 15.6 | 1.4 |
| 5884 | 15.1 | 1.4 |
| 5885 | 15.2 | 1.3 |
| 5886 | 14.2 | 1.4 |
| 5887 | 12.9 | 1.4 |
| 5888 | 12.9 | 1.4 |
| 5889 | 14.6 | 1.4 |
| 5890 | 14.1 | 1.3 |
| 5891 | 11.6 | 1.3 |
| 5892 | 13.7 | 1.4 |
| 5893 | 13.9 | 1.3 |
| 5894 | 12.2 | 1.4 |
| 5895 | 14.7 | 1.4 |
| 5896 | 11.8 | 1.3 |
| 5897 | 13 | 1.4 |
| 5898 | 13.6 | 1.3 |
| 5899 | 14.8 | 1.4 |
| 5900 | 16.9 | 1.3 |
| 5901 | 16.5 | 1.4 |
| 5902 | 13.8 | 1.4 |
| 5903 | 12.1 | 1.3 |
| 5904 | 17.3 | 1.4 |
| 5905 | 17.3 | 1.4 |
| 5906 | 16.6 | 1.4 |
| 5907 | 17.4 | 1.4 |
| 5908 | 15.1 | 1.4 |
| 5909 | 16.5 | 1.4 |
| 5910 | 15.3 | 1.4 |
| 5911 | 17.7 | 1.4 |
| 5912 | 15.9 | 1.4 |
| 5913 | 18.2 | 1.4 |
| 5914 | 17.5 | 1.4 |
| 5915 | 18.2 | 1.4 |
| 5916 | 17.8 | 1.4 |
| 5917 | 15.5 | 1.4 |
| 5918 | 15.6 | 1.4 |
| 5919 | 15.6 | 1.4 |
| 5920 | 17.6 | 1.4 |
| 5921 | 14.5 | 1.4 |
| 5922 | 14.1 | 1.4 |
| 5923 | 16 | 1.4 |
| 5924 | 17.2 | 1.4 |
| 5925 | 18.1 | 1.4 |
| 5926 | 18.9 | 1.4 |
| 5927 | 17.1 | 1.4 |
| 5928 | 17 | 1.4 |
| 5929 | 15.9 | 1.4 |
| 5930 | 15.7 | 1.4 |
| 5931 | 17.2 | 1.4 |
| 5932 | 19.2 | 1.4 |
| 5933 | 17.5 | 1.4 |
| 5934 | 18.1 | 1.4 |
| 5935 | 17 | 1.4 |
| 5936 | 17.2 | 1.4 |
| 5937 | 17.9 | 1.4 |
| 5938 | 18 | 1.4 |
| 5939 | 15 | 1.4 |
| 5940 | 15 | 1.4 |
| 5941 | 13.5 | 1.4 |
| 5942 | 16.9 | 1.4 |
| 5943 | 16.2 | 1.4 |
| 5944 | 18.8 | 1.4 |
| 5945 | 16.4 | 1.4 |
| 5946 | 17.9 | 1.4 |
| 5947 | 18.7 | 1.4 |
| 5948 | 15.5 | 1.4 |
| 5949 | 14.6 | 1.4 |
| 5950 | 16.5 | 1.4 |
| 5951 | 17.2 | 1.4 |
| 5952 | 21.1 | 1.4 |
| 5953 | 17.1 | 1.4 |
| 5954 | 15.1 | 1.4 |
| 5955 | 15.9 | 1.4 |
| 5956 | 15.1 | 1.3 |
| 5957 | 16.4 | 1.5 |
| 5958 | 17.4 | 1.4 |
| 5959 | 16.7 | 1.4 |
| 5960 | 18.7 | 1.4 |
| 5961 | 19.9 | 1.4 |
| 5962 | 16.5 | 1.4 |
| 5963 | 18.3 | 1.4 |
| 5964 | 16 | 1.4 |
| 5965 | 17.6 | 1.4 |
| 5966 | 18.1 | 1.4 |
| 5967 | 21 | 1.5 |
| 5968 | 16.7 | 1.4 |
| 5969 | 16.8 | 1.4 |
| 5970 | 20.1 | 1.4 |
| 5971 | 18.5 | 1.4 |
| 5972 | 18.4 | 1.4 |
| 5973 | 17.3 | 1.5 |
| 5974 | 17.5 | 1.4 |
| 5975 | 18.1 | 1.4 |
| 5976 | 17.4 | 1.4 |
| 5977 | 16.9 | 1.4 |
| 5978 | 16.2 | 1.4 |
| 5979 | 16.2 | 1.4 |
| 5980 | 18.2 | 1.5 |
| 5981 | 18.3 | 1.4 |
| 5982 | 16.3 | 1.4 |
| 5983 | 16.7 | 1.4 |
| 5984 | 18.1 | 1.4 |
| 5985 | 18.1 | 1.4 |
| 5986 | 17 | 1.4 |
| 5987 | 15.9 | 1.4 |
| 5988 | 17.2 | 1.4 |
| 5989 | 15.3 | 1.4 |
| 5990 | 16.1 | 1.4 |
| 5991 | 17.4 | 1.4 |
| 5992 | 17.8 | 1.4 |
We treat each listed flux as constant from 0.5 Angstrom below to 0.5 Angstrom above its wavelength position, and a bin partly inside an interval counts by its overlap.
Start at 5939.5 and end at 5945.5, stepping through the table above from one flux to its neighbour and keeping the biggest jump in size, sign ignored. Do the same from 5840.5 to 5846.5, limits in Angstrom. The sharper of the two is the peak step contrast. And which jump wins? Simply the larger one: 3.4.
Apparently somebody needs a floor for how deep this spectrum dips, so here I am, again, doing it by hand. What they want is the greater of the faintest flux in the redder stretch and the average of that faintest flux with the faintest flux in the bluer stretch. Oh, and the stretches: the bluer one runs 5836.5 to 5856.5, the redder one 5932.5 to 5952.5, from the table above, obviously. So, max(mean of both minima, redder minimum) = 14.4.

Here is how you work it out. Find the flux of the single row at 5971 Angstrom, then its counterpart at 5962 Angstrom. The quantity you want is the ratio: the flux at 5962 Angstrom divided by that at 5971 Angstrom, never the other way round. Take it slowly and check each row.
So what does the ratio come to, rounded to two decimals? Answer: 0.89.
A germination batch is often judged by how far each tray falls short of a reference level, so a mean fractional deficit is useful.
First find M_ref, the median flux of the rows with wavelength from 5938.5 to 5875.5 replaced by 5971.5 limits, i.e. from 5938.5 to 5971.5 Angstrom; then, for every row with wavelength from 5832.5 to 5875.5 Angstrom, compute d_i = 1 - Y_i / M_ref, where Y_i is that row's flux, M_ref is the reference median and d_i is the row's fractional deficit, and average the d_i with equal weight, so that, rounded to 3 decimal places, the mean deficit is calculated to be -0.038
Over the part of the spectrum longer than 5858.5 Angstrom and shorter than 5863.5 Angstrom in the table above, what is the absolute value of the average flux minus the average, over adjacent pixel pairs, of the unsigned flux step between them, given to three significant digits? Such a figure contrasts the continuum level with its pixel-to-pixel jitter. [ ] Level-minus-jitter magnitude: 14.5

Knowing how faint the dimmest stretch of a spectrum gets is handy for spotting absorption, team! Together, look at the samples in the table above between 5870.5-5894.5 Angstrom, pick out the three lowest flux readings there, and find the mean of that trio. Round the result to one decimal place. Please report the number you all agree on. 12.2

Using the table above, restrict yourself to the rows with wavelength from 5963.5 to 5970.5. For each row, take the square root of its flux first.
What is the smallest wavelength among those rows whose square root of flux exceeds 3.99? 5964 Angstrom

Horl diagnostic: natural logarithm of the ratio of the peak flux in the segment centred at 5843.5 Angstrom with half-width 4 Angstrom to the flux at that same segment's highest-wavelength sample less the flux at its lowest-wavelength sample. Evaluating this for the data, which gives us 2.48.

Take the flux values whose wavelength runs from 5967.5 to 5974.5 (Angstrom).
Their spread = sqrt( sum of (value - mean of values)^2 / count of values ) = 1.11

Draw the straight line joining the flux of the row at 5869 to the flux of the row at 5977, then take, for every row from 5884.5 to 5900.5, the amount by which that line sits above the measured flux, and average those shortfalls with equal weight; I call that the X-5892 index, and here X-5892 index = 4.9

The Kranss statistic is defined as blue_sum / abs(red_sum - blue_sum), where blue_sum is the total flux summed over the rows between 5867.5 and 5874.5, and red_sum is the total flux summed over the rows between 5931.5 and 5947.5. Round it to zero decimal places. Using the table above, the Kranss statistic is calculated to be 1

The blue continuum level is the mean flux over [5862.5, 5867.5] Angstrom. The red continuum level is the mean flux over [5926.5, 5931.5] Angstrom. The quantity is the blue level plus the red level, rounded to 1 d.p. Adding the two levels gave 33.0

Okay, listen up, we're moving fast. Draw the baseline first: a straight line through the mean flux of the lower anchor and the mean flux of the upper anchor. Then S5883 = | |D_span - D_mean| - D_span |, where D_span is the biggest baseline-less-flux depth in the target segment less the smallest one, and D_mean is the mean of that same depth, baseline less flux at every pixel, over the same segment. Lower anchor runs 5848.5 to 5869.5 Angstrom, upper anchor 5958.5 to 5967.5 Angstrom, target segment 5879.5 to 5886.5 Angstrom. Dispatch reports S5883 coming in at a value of 1.4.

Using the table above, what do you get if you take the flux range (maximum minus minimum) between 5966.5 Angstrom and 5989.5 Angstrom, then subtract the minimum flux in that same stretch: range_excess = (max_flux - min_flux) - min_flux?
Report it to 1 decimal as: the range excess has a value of -9.6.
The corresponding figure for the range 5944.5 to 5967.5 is -8.1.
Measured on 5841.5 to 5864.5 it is -9.2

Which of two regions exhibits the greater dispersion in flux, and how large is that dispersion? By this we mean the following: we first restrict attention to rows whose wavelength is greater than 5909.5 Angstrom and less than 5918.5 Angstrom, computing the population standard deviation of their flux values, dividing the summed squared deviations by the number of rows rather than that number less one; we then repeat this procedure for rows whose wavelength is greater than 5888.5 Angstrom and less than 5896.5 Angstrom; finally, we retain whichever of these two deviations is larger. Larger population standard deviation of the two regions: 1.2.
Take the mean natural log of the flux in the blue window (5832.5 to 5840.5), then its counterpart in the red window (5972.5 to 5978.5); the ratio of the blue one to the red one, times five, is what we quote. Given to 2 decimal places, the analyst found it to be 5.07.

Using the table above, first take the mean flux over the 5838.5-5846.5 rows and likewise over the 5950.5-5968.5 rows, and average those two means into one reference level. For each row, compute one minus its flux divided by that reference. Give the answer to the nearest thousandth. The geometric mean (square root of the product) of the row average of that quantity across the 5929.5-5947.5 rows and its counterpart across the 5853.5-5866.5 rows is 0.018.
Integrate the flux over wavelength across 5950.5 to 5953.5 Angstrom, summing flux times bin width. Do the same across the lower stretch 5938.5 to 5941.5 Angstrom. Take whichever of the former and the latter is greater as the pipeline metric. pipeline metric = 55.4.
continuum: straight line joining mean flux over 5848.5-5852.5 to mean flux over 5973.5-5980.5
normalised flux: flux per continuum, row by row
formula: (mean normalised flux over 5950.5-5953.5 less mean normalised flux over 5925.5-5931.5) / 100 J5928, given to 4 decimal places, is 0.0008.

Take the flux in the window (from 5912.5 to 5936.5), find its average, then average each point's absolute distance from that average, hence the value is 1.06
